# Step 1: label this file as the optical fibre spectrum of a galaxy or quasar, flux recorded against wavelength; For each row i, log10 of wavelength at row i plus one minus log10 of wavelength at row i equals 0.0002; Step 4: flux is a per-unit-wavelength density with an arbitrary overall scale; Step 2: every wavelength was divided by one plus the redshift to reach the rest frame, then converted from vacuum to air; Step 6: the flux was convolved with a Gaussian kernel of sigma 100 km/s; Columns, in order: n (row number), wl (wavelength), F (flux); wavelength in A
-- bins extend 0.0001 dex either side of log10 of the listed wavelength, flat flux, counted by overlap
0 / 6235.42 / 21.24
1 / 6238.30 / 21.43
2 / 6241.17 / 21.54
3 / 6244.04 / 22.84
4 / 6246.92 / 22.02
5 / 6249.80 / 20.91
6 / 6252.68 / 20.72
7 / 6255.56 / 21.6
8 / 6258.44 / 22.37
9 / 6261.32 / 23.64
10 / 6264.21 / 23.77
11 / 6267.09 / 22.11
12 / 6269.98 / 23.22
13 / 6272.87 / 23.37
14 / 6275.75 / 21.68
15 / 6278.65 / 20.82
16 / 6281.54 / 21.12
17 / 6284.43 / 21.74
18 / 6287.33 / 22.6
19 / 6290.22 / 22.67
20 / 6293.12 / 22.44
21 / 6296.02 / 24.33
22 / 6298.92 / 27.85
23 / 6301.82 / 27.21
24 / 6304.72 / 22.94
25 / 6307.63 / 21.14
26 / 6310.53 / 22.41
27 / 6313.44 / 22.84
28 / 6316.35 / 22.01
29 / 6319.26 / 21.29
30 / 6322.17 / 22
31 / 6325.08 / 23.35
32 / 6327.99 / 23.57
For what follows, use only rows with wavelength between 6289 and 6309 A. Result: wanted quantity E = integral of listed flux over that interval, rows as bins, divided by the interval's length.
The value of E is 24.1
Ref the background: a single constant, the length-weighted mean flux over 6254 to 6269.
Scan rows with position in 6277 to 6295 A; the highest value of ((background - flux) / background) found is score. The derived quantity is 0.083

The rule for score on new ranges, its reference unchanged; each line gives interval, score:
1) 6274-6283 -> 0.083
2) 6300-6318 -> 0.069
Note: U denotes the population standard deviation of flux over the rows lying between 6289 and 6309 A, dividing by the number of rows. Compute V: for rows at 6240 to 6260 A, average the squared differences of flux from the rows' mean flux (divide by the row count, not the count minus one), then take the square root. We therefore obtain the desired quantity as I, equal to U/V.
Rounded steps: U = 2.4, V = 0.7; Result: 3.34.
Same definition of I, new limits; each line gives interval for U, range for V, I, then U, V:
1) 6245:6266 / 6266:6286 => 1.24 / 1.1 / 0.9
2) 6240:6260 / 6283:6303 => 0.31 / 0.7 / 2.3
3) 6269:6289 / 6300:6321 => 0.49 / 0.9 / 1.9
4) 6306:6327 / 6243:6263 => 0.76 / 0.7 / 1.0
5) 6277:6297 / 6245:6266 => 0.97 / 1.1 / 1.1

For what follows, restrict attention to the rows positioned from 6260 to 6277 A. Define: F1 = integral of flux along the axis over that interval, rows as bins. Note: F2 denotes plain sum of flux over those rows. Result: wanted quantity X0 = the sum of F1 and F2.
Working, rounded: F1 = 391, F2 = 138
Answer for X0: 528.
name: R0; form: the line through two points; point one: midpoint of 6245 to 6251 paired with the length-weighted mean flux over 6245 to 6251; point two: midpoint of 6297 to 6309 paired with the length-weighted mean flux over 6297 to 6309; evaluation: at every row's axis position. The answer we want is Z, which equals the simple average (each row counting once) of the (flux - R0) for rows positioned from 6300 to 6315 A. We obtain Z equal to -1.7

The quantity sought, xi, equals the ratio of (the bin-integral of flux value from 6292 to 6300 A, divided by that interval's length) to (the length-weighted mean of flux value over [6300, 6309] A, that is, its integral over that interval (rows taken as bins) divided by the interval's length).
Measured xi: 1.04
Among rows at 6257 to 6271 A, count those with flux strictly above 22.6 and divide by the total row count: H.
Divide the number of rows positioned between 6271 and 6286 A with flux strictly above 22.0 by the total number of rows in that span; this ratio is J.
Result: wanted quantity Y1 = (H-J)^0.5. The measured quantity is 0.6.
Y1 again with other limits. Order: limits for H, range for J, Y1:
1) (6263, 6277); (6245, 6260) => 0.4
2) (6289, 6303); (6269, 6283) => 0.6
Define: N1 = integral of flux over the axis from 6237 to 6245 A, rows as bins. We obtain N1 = 175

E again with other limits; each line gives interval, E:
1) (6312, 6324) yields 22.1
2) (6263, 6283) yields 22.3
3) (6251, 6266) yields 22.4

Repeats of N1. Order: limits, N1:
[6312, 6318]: 134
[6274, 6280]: 128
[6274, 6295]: 461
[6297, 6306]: 234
